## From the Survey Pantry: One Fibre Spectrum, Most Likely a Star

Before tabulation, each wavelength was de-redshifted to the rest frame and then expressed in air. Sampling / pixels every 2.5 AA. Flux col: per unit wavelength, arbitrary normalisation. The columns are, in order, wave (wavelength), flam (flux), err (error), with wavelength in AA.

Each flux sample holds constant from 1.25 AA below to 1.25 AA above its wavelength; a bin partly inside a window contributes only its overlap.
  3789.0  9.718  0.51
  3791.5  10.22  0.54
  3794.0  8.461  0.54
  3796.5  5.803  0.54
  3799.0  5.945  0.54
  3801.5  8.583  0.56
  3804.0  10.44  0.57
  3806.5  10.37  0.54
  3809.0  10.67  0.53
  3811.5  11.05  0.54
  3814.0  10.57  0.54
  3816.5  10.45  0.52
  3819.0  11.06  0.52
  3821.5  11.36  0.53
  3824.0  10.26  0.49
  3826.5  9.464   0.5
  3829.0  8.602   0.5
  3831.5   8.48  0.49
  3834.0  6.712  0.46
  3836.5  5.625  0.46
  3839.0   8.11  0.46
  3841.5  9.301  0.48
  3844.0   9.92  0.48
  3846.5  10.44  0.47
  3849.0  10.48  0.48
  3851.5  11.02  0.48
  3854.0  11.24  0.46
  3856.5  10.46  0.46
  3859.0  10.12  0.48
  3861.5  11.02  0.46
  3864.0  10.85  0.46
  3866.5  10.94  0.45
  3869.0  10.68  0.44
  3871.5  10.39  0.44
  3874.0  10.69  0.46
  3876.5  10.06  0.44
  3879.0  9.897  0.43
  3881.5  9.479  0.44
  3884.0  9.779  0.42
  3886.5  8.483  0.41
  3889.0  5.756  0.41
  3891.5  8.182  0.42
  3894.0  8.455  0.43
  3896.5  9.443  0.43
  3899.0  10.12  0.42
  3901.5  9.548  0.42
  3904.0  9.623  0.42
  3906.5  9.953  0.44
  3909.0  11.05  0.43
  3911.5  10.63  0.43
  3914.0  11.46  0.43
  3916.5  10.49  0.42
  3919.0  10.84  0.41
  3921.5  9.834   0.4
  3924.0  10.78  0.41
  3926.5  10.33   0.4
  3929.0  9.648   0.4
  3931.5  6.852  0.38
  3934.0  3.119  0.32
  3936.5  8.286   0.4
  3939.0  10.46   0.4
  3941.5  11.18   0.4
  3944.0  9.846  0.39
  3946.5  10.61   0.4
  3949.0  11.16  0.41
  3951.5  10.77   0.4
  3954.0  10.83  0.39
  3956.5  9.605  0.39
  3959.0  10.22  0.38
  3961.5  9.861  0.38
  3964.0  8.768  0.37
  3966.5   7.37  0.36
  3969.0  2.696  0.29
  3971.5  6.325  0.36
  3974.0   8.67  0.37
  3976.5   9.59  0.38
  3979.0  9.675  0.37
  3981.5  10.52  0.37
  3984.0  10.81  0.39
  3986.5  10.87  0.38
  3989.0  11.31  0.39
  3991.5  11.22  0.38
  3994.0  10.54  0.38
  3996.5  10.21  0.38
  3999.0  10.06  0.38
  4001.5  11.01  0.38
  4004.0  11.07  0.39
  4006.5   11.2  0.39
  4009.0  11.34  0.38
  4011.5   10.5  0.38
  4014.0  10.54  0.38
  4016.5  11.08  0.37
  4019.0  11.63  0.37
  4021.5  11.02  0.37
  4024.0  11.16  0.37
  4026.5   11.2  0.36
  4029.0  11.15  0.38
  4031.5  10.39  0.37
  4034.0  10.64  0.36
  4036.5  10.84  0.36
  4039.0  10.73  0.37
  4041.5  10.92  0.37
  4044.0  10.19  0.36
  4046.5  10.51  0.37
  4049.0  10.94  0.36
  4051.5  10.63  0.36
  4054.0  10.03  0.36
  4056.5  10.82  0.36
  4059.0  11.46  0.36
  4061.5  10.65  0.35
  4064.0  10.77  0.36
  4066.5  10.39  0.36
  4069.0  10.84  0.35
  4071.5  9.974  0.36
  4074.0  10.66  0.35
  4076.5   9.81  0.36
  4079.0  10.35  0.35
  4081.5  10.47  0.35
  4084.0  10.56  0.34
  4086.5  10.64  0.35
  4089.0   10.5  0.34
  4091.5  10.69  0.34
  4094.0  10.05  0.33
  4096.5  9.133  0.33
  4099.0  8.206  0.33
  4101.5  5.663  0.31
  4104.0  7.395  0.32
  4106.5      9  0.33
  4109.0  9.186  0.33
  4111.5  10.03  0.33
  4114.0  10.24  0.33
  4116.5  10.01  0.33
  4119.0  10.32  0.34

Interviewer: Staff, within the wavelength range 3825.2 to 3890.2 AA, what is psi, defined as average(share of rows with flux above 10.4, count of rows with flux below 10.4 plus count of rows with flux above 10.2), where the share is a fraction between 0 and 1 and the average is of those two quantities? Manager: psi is 13.7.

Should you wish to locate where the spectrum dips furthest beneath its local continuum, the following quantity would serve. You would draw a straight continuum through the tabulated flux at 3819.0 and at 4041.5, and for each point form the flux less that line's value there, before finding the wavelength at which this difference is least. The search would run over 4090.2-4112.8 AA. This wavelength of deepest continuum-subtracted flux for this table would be 4101.5 AA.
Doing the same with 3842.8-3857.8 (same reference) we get 3844.0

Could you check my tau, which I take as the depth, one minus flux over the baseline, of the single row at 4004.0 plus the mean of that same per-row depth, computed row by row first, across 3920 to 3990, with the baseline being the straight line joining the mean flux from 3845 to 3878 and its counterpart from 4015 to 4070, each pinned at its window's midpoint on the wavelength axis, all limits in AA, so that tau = 0.11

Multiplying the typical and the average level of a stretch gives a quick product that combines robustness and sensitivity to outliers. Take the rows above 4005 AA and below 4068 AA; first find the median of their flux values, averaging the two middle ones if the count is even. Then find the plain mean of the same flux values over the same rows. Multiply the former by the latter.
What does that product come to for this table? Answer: 117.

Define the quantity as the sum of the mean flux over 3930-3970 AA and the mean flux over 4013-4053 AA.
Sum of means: 19.7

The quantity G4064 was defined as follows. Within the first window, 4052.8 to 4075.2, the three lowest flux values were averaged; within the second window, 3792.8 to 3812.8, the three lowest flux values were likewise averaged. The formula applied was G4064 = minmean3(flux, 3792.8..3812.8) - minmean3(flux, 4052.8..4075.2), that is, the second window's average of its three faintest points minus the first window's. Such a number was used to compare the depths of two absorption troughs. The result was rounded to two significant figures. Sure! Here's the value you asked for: -3.4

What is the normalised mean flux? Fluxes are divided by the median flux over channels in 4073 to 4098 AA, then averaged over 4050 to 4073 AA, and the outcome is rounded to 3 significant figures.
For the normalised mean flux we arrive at 1.01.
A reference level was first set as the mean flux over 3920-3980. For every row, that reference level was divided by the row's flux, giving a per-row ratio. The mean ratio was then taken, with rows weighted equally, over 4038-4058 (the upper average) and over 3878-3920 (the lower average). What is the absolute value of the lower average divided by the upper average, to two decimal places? 1.13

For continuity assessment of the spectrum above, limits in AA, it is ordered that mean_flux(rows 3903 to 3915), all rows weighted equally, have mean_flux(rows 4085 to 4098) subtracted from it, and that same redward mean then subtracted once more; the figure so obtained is -10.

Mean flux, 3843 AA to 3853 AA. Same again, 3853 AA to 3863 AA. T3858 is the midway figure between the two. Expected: 10.6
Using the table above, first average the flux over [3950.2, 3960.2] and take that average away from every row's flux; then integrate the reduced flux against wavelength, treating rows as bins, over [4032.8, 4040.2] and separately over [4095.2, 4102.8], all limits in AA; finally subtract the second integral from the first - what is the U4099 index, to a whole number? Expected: 23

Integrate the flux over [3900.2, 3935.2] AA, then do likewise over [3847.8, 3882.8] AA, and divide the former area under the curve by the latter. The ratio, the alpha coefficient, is 0.91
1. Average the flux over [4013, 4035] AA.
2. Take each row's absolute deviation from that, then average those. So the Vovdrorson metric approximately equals 0.30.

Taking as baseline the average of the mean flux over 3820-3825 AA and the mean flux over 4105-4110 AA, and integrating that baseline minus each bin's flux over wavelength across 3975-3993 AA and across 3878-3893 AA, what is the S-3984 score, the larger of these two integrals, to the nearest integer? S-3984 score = 20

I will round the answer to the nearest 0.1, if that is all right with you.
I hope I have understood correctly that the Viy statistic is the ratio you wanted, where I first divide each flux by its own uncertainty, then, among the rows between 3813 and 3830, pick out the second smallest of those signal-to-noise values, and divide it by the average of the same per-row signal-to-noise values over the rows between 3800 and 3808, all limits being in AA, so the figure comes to 1.1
